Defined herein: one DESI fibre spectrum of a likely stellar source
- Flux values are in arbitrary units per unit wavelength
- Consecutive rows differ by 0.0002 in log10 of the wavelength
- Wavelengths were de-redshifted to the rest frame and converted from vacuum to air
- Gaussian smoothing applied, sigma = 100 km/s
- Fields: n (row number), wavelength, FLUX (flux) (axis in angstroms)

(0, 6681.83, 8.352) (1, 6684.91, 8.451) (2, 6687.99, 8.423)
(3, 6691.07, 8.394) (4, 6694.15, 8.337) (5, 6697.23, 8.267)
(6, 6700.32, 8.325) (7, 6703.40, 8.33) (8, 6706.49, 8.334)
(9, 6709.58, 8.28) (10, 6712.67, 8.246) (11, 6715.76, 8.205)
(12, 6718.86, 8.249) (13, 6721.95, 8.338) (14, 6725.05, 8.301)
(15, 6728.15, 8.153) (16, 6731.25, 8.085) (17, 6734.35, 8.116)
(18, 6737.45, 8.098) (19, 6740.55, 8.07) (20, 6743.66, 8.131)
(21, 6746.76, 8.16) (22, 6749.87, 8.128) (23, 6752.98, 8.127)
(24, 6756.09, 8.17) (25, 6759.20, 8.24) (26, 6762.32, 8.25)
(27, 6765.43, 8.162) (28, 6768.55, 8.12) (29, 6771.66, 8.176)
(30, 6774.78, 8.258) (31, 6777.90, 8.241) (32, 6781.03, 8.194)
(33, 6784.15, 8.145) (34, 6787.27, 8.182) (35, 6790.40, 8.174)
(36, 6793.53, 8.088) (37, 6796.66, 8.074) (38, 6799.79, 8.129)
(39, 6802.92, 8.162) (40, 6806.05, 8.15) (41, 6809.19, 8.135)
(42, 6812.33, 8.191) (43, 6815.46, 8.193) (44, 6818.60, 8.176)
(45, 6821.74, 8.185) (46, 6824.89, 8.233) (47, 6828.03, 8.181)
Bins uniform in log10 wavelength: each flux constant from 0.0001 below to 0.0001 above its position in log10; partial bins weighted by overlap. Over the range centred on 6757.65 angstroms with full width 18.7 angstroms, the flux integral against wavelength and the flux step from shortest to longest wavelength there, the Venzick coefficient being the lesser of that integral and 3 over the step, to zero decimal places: 88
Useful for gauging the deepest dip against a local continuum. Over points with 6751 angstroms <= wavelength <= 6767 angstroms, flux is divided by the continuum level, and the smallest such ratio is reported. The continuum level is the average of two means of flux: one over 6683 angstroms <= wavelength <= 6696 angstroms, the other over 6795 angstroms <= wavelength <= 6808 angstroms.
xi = 0.983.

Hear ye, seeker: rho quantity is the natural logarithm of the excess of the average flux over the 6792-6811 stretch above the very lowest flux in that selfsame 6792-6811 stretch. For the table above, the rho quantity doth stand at -3.0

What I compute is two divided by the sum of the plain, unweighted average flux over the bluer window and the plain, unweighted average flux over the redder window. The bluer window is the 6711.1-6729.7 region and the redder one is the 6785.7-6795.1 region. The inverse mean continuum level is 0.122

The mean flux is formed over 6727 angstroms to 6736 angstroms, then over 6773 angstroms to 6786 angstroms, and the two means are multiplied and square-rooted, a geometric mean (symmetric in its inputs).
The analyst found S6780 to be 8.16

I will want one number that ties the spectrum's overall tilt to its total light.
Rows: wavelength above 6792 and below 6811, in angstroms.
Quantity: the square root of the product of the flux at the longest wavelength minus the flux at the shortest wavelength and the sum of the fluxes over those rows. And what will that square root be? 1.5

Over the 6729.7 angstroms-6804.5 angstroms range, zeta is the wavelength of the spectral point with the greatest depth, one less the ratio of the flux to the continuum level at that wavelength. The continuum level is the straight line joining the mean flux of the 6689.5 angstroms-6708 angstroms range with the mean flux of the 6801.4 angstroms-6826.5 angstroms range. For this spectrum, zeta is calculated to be 6740.55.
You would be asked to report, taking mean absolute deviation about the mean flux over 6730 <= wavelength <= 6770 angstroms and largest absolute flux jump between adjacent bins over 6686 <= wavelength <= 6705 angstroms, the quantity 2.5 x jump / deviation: 4.2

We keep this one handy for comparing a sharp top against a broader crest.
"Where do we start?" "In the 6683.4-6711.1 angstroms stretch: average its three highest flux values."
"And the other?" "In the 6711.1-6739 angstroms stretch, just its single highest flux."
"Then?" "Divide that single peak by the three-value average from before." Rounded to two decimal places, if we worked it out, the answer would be 0.99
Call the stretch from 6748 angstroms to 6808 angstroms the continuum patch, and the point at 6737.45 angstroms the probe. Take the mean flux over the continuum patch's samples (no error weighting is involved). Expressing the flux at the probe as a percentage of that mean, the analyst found 99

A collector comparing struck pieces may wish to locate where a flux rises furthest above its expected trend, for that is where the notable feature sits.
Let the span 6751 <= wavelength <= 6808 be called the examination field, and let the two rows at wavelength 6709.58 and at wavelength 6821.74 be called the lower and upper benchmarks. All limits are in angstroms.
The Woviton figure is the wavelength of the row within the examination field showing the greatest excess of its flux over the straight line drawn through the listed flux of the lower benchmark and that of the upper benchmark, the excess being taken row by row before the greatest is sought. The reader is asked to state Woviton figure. 6774.78 angstroms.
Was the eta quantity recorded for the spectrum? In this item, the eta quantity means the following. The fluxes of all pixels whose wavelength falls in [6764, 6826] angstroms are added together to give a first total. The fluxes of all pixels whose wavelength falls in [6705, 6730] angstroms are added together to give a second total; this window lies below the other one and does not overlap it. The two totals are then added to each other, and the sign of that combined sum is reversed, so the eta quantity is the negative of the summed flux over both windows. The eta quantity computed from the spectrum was -229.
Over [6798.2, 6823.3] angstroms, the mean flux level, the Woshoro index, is 8.17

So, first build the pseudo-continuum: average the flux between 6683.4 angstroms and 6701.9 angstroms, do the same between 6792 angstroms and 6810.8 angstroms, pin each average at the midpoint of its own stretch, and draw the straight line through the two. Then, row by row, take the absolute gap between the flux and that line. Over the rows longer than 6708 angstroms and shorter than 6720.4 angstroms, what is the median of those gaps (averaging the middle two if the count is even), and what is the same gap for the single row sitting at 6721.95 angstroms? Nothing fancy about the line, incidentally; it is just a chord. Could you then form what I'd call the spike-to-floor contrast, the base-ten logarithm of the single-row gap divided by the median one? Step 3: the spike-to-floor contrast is -0.3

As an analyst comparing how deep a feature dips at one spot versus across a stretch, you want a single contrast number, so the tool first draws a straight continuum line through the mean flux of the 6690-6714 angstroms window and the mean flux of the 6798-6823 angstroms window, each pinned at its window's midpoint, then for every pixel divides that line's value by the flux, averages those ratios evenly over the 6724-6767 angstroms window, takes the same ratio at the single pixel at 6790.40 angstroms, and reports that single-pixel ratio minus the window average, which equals -0.010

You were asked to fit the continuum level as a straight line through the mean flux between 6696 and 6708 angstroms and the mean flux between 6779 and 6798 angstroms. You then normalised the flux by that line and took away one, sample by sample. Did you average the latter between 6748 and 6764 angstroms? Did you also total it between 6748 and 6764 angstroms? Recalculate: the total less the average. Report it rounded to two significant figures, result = -0.012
